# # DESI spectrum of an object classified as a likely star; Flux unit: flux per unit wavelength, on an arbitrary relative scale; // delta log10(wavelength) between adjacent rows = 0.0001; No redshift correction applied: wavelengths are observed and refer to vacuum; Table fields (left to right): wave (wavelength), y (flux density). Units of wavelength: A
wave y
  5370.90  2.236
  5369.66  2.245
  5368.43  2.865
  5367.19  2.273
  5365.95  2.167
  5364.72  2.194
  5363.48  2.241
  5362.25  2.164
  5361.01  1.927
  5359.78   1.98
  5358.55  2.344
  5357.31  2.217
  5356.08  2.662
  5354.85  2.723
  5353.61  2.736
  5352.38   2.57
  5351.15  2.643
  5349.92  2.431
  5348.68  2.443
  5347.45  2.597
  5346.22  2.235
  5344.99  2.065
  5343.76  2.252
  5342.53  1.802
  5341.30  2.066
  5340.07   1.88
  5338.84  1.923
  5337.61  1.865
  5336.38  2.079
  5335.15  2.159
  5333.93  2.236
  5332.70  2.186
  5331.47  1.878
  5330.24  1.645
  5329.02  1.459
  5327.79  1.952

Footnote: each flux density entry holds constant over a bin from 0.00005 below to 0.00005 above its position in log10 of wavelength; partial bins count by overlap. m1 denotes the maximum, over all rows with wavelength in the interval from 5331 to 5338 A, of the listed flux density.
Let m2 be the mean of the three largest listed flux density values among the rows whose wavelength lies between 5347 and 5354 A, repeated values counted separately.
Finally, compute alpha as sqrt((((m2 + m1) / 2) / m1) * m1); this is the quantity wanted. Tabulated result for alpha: 1.56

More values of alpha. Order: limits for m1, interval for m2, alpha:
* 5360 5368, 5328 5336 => 1.49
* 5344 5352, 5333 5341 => 1.55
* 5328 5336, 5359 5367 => 1.49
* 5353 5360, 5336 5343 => 1.54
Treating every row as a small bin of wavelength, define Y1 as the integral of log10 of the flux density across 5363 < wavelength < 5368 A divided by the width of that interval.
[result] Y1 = 0.35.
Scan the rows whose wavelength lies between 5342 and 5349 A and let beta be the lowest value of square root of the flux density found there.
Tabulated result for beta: 1.34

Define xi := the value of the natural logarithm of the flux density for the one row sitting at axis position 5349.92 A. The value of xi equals 0.9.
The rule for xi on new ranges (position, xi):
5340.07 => 0.6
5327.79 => 0.7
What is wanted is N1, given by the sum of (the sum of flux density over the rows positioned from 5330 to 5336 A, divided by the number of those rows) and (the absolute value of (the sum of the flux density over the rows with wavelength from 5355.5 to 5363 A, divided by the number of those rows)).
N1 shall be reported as 4.24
